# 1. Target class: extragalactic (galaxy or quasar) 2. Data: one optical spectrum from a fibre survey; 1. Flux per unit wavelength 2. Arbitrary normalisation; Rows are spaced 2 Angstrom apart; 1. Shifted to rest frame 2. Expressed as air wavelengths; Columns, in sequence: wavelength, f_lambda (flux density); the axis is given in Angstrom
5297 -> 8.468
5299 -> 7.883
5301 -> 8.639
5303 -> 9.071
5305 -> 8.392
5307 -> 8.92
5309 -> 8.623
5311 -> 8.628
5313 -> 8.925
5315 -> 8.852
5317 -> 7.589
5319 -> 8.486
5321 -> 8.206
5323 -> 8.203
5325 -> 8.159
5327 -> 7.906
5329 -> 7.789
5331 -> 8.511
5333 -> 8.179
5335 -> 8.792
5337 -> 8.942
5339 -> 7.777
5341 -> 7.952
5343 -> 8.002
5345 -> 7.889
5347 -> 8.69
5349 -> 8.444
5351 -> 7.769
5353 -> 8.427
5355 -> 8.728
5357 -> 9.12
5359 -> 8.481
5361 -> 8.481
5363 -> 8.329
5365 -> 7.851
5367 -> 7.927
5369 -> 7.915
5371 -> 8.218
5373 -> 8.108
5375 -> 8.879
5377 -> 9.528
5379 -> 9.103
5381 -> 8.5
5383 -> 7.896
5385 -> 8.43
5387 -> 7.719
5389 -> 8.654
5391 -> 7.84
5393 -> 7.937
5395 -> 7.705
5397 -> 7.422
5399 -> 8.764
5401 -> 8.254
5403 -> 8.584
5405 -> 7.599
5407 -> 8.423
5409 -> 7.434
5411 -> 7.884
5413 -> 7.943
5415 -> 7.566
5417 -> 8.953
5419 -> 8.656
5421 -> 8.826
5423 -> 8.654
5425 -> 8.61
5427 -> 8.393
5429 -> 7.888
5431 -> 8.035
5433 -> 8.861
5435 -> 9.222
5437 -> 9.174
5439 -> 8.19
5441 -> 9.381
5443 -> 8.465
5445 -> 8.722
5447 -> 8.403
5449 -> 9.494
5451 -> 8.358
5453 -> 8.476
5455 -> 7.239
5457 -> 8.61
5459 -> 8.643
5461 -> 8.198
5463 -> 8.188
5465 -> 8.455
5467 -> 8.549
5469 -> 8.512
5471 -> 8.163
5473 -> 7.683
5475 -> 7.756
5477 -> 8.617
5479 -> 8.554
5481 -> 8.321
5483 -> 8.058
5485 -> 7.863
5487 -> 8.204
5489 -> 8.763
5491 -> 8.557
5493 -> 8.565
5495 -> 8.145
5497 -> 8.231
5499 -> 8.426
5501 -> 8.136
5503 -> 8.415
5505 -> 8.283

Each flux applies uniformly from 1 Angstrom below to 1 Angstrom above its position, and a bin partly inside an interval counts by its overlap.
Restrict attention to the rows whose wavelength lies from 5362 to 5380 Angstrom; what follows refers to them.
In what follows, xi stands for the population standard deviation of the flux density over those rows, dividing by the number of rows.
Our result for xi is 0.56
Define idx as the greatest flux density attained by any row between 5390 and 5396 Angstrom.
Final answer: 7.937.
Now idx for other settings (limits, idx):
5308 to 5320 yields 8.925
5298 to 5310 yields 9.071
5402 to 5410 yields 8.584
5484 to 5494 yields 8.763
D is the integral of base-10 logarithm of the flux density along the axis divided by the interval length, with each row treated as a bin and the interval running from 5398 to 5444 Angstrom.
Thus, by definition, 0.9247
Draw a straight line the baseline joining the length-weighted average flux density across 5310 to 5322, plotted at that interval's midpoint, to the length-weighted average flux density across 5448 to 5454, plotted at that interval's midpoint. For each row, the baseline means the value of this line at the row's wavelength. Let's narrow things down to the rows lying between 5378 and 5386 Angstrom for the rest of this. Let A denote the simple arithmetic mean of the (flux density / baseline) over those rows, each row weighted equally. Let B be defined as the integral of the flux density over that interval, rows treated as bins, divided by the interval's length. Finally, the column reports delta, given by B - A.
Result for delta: 7.50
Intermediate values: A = 0.99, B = 8.48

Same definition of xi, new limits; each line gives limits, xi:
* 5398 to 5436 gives 0.50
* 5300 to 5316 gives 0.21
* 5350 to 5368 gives 0.41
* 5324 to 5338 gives 0.40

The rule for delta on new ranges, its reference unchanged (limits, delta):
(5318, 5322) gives 7.36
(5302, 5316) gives 7.73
